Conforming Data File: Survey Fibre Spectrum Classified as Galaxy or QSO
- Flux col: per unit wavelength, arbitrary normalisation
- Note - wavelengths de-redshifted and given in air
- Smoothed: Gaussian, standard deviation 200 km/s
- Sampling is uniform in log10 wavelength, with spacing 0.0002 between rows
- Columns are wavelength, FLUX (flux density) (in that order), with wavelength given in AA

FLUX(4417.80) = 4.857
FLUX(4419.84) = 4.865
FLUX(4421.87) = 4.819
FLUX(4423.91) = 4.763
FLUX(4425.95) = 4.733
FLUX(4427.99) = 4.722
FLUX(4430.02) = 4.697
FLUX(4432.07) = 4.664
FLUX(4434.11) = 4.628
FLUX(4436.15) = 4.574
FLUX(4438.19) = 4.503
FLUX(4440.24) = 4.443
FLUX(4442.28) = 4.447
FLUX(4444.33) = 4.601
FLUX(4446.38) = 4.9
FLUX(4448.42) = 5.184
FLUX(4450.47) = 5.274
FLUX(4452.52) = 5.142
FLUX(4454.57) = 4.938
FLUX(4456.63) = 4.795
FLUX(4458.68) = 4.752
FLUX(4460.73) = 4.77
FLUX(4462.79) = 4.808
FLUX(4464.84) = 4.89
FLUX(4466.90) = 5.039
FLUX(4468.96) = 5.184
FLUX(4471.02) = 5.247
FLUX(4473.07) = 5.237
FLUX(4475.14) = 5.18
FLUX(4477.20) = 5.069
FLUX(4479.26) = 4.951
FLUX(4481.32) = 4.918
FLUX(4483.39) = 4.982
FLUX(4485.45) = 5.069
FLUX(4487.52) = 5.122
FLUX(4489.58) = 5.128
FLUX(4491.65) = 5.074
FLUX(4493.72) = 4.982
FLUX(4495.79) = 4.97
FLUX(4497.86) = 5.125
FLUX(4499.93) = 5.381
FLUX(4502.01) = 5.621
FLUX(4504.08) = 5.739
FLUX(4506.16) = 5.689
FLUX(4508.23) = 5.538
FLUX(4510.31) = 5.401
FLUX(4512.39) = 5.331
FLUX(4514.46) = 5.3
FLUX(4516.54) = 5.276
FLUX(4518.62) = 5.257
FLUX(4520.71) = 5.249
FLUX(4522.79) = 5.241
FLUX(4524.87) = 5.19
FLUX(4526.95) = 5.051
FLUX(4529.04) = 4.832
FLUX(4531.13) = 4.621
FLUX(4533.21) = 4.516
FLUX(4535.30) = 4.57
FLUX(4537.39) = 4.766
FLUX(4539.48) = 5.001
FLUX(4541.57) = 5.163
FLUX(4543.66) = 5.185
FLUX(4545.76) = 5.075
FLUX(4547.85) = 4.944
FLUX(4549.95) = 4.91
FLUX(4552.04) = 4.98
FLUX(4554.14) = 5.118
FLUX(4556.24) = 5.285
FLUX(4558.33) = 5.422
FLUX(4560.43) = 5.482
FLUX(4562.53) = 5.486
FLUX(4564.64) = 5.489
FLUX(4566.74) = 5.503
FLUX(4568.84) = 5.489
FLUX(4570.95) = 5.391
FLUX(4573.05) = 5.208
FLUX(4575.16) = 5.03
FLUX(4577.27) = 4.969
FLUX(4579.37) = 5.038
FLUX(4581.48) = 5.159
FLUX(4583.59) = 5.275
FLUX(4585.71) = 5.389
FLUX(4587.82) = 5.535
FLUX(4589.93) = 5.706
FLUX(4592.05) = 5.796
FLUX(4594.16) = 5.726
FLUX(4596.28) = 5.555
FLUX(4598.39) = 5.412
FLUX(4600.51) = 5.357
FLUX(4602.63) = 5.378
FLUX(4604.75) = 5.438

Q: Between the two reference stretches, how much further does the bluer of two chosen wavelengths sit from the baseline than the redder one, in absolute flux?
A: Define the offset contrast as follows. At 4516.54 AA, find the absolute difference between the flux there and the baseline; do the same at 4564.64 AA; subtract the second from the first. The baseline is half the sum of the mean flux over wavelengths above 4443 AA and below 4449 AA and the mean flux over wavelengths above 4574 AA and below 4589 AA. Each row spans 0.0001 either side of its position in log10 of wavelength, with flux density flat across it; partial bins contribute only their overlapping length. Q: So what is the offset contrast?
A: -0.21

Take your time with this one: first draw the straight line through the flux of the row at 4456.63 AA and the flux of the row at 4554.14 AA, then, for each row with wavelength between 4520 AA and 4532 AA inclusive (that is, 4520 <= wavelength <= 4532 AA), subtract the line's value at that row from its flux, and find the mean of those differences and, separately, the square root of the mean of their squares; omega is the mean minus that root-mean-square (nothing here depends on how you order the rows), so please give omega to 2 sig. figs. -0.24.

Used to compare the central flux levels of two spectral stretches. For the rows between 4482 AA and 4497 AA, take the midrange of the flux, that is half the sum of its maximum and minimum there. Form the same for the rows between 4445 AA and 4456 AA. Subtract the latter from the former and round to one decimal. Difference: 0.0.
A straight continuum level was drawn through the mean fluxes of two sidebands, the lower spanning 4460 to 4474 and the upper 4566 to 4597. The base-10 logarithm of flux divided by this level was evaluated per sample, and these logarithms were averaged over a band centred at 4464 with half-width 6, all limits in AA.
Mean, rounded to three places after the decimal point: -0.010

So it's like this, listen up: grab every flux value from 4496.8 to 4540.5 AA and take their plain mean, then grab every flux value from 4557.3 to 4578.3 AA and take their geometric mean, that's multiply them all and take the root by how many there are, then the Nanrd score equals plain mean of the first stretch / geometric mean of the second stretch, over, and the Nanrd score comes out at 0.97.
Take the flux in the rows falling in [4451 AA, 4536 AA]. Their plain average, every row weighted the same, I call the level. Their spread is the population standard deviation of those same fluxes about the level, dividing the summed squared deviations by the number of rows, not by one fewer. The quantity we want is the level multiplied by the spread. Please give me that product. 1.42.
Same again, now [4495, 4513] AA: 1.31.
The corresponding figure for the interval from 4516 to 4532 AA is 1.15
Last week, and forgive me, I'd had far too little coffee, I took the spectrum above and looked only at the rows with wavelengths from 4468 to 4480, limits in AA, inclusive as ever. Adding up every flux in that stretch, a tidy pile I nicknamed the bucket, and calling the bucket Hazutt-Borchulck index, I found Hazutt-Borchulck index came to 30.9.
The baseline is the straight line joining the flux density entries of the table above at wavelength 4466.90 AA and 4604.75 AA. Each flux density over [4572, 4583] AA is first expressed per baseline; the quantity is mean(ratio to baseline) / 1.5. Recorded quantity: 0.63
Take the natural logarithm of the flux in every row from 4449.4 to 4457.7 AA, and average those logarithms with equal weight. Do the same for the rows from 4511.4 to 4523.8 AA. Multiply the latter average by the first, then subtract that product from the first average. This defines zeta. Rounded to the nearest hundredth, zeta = -1.07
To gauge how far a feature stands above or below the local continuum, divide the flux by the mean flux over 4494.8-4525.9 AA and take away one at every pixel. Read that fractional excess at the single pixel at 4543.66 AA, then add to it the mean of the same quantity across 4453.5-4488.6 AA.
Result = -0.098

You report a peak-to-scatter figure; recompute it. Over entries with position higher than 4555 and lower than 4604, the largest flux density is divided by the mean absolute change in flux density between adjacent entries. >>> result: 63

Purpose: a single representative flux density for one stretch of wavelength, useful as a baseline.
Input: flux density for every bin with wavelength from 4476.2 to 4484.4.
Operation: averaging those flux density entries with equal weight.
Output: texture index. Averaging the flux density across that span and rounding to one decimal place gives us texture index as 5.0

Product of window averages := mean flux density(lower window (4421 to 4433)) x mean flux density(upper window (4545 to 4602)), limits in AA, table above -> 25.2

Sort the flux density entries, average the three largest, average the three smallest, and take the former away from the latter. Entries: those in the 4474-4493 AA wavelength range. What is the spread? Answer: -0.19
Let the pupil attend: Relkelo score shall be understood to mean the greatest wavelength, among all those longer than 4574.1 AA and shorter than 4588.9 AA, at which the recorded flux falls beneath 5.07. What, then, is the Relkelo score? 4579.37 AA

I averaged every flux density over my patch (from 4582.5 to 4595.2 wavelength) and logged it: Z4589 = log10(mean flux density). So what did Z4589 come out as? 0.746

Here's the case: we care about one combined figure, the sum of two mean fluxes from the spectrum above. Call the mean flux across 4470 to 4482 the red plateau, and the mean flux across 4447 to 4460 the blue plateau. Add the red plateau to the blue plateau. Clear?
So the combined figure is 10.1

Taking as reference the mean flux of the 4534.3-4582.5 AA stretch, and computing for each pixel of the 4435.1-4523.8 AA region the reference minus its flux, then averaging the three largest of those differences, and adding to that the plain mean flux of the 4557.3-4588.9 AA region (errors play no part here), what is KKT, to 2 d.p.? 6.02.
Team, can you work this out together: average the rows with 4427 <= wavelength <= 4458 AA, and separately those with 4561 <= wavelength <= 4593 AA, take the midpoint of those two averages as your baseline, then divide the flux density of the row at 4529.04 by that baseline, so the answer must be 0.95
